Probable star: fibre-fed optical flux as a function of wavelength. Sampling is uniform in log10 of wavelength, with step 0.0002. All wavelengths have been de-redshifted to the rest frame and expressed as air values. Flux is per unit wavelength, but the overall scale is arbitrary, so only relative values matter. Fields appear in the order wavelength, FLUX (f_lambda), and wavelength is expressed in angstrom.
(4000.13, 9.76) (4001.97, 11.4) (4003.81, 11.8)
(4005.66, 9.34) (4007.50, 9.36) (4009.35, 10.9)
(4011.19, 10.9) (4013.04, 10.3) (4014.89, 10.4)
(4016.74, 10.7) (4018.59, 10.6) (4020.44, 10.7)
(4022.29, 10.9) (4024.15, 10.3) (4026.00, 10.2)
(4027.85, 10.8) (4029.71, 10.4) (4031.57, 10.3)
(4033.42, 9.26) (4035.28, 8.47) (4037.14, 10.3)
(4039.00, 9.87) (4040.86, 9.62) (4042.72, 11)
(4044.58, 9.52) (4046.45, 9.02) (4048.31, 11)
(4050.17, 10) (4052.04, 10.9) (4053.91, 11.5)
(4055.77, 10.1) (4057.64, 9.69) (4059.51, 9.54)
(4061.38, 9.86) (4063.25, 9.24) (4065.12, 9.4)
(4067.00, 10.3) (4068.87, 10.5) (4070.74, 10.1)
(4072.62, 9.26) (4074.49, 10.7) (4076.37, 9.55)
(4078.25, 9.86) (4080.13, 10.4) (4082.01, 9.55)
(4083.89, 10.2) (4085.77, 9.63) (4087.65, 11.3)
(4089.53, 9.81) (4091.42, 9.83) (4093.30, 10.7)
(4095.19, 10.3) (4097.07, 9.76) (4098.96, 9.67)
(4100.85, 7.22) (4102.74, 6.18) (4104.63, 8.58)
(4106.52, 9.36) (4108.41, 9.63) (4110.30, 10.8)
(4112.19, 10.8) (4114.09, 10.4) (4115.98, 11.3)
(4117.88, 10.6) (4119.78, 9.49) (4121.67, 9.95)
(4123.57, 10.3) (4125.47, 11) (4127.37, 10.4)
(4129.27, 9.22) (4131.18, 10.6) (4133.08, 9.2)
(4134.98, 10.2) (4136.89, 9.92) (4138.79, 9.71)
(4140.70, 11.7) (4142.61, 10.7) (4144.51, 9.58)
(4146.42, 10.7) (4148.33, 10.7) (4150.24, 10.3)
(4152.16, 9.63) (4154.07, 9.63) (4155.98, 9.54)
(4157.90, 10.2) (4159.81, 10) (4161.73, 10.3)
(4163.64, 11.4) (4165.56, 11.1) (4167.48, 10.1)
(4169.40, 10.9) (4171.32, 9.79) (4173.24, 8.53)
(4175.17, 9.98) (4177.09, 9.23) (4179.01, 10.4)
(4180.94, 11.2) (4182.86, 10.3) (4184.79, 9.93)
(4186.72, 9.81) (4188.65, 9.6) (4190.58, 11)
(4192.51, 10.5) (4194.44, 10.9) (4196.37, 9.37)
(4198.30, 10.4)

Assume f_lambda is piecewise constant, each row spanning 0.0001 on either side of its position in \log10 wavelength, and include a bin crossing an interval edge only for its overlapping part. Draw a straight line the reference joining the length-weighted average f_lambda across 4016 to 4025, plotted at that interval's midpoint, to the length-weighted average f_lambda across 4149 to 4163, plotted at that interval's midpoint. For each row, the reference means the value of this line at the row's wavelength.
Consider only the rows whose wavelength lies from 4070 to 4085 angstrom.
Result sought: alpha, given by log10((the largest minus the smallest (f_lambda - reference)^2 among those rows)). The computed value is 0.10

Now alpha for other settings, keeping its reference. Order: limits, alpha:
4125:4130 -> -0.13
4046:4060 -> 0.32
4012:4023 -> -0.86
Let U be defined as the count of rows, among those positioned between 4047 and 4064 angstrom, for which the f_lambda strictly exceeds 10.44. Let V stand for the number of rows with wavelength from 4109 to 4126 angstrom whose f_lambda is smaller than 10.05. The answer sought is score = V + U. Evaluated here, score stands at 5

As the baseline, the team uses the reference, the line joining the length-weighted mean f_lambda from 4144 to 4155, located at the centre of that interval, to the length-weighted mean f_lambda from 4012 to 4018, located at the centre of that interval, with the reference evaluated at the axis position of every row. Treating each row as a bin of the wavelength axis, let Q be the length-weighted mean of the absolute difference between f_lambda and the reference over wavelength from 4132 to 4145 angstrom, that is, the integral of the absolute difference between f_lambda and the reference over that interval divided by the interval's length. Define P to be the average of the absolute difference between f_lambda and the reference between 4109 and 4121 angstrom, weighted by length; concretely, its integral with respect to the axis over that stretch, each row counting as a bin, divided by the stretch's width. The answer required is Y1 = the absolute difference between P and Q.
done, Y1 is 0.03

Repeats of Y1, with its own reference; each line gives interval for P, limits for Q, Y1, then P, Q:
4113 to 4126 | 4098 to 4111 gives 1.13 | 0.50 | 1.64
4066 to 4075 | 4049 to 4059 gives 0.23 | 0.38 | 0.60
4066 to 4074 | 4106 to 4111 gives 0.29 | 0.38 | 0.67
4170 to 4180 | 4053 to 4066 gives 0.16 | 0.61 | 0.77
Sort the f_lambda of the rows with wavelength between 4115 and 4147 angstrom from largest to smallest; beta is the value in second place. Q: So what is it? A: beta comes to 11.3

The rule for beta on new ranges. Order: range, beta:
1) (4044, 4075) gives 11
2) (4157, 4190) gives 11.2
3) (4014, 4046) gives 10.9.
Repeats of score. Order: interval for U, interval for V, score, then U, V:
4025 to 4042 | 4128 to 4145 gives 6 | 1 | 5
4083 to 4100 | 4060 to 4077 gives 7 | 2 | 5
